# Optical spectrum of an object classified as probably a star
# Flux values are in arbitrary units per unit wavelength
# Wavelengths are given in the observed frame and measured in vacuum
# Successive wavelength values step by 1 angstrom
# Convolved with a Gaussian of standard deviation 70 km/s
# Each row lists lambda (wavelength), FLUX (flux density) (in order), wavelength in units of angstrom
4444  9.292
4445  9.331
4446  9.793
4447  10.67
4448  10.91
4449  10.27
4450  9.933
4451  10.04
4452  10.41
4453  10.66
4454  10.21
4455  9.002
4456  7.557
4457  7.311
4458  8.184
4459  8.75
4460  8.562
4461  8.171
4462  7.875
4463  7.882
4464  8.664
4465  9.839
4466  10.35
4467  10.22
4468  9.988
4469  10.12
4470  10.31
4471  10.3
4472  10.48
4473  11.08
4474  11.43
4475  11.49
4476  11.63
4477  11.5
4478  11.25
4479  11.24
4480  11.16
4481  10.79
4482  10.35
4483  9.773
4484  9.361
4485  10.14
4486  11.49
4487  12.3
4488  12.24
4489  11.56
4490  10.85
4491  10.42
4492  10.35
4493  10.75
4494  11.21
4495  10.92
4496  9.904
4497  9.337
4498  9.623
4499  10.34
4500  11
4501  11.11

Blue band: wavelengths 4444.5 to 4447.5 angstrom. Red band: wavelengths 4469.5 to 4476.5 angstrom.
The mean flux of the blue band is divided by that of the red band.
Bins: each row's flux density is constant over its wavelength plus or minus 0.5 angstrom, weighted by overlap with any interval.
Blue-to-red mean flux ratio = 0.91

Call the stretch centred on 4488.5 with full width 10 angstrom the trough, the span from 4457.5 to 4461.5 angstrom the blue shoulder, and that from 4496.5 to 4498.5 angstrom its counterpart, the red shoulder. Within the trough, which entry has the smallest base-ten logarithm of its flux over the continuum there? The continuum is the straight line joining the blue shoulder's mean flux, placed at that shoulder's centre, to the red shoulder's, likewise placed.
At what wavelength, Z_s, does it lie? 4484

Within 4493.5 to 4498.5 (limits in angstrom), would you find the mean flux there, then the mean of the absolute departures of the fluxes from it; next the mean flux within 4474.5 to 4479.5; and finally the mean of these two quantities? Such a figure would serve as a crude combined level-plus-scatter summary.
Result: 6.06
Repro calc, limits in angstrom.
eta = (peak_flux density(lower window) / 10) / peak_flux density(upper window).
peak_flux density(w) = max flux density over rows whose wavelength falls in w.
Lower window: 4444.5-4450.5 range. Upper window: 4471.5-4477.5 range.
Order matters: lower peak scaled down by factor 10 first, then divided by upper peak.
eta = 0.094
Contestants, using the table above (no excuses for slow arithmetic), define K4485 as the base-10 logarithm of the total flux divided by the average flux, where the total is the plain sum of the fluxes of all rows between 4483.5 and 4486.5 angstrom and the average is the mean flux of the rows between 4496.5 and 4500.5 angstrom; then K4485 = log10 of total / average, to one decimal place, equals 0.5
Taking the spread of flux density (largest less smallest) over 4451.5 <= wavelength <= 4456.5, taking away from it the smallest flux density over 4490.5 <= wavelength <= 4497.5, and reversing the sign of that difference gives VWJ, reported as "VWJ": 6.2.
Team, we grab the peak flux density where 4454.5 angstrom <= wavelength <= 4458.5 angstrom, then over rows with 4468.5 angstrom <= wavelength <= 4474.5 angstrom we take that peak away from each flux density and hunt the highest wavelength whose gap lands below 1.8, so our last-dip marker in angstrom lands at 4472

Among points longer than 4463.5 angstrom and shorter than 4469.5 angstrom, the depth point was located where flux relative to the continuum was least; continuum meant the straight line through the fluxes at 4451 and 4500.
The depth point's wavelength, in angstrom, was 4464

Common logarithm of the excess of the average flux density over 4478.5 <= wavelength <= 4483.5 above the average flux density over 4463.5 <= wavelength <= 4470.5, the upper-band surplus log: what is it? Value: -0.13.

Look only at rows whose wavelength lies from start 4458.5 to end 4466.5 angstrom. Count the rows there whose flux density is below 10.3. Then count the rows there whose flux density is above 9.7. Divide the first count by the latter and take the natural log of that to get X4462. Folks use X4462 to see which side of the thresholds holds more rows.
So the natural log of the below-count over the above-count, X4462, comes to 1.3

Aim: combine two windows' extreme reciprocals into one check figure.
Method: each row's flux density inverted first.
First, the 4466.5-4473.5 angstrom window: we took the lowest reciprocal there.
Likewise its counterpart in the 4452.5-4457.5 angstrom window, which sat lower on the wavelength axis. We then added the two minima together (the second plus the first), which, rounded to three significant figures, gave 0.184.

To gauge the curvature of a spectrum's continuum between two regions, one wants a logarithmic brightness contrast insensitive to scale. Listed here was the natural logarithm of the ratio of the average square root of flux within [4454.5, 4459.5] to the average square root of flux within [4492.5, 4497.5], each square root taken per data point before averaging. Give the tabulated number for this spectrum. -0.12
